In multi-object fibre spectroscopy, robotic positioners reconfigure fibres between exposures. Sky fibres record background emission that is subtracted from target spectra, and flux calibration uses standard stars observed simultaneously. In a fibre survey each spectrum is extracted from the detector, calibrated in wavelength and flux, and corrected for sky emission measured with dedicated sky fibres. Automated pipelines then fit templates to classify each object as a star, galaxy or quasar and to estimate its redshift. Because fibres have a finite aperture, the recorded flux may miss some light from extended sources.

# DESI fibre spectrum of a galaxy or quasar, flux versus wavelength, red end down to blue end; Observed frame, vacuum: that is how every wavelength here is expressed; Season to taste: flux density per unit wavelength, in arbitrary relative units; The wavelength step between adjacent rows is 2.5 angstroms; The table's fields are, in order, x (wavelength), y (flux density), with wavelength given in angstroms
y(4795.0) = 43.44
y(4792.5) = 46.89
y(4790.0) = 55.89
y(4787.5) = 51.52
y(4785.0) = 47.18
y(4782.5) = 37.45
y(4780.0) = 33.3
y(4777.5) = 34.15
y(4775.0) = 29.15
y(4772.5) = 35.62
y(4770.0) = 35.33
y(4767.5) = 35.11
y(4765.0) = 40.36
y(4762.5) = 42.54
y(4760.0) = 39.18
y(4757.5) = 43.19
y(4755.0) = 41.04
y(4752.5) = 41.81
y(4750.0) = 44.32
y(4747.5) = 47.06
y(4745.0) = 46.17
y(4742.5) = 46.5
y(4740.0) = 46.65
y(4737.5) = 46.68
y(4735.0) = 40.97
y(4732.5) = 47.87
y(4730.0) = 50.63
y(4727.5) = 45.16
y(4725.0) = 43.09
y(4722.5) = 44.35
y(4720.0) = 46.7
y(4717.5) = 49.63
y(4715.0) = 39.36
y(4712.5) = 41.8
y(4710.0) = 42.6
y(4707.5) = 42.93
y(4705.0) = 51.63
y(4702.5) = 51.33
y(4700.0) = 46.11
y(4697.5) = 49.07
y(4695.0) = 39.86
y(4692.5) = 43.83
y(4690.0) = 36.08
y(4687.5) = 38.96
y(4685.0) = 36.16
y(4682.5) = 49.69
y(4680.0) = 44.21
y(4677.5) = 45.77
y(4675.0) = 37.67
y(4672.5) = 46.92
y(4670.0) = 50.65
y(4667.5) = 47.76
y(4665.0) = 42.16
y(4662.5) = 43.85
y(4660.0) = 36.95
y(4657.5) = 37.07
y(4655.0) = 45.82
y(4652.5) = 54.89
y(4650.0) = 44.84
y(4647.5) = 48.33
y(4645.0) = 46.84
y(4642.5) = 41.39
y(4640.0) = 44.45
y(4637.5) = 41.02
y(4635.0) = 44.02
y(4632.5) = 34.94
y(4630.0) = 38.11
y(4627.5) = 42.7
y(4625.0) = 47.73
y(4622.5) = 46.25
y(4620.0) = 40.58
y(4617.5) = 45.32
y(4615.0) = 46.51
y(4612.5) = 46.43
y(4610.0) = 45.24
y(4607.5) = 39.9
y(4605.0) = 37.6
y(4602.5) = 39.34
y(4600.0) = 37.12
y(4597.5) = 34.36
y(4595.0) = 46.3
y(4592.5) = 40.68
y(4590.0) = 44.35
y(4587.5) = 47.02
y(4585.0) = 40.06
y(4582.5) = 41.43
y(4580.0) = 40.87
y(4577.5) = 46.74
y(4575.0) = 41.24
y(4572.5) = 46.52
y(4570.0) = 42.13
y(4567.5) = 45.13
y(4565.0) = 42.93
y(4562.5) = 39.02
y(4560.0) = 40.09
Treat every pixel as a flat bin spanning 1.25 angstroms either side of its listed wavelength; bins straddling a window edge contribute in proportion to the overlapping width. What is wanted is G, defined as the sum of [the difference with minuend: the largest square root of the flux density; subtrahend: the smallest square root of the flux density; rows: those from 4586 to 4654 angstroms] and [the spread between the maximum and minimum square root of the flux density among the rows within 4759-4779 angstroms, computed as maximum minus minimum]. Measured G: 2.7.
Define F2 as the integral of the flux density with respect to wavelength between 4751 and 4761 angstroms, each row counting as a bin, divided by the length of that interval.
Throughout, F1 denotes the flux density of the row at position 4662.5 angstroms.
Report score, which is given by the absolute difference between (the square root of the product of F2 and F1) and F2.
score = 1.2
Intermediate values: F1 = 43.85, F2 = 41.4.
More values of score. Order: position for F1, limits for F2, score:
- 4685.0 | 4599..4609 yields 1.3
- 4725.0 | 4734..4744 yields 1.1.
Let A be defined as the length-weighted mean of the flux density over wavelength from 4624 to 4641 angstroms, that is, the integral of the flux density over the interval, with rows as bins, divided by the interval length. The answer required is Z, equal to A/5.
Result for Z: 8.3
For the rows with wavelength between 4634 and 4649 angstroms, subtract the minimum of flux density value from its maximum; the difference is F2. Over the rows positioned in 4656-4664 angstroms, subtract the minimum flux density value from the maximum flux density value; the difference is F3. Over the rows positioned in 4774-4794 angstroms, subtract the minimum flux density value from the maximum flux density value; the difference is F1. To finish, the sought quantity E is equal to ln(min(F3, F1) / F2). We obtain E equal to -0.1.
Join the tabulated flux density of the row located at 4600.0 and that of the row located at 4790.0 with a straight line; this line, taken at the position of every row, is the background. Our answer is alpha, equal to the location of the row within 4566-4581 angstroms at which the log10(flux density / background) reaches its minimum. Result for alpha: 4580.0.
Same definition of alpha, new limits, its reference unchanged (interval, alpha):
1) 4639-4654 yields 4642.5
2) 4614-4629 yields 4620.0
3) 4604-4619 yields 4605.0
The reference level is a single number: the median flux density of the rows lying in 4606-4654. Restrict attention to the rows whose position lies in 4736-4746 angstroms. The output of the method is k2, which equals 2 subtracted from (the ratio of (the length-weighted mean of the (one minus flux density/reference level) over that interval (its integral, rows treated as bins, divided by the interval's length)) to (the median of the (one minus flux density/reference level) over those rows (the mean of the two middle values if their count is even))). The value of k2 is -1.12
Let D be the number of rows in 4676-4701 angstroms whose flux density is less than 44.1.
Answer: 5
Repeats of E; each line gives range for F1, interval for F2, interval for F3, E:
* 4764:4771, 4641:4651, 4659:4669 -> -0.3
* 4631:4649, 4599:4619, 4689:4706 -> 0.4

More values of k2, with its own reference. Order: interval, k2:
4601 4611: -1.13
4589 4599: -0.45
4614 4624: -2.15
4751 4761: -1.00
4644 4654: -0.59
